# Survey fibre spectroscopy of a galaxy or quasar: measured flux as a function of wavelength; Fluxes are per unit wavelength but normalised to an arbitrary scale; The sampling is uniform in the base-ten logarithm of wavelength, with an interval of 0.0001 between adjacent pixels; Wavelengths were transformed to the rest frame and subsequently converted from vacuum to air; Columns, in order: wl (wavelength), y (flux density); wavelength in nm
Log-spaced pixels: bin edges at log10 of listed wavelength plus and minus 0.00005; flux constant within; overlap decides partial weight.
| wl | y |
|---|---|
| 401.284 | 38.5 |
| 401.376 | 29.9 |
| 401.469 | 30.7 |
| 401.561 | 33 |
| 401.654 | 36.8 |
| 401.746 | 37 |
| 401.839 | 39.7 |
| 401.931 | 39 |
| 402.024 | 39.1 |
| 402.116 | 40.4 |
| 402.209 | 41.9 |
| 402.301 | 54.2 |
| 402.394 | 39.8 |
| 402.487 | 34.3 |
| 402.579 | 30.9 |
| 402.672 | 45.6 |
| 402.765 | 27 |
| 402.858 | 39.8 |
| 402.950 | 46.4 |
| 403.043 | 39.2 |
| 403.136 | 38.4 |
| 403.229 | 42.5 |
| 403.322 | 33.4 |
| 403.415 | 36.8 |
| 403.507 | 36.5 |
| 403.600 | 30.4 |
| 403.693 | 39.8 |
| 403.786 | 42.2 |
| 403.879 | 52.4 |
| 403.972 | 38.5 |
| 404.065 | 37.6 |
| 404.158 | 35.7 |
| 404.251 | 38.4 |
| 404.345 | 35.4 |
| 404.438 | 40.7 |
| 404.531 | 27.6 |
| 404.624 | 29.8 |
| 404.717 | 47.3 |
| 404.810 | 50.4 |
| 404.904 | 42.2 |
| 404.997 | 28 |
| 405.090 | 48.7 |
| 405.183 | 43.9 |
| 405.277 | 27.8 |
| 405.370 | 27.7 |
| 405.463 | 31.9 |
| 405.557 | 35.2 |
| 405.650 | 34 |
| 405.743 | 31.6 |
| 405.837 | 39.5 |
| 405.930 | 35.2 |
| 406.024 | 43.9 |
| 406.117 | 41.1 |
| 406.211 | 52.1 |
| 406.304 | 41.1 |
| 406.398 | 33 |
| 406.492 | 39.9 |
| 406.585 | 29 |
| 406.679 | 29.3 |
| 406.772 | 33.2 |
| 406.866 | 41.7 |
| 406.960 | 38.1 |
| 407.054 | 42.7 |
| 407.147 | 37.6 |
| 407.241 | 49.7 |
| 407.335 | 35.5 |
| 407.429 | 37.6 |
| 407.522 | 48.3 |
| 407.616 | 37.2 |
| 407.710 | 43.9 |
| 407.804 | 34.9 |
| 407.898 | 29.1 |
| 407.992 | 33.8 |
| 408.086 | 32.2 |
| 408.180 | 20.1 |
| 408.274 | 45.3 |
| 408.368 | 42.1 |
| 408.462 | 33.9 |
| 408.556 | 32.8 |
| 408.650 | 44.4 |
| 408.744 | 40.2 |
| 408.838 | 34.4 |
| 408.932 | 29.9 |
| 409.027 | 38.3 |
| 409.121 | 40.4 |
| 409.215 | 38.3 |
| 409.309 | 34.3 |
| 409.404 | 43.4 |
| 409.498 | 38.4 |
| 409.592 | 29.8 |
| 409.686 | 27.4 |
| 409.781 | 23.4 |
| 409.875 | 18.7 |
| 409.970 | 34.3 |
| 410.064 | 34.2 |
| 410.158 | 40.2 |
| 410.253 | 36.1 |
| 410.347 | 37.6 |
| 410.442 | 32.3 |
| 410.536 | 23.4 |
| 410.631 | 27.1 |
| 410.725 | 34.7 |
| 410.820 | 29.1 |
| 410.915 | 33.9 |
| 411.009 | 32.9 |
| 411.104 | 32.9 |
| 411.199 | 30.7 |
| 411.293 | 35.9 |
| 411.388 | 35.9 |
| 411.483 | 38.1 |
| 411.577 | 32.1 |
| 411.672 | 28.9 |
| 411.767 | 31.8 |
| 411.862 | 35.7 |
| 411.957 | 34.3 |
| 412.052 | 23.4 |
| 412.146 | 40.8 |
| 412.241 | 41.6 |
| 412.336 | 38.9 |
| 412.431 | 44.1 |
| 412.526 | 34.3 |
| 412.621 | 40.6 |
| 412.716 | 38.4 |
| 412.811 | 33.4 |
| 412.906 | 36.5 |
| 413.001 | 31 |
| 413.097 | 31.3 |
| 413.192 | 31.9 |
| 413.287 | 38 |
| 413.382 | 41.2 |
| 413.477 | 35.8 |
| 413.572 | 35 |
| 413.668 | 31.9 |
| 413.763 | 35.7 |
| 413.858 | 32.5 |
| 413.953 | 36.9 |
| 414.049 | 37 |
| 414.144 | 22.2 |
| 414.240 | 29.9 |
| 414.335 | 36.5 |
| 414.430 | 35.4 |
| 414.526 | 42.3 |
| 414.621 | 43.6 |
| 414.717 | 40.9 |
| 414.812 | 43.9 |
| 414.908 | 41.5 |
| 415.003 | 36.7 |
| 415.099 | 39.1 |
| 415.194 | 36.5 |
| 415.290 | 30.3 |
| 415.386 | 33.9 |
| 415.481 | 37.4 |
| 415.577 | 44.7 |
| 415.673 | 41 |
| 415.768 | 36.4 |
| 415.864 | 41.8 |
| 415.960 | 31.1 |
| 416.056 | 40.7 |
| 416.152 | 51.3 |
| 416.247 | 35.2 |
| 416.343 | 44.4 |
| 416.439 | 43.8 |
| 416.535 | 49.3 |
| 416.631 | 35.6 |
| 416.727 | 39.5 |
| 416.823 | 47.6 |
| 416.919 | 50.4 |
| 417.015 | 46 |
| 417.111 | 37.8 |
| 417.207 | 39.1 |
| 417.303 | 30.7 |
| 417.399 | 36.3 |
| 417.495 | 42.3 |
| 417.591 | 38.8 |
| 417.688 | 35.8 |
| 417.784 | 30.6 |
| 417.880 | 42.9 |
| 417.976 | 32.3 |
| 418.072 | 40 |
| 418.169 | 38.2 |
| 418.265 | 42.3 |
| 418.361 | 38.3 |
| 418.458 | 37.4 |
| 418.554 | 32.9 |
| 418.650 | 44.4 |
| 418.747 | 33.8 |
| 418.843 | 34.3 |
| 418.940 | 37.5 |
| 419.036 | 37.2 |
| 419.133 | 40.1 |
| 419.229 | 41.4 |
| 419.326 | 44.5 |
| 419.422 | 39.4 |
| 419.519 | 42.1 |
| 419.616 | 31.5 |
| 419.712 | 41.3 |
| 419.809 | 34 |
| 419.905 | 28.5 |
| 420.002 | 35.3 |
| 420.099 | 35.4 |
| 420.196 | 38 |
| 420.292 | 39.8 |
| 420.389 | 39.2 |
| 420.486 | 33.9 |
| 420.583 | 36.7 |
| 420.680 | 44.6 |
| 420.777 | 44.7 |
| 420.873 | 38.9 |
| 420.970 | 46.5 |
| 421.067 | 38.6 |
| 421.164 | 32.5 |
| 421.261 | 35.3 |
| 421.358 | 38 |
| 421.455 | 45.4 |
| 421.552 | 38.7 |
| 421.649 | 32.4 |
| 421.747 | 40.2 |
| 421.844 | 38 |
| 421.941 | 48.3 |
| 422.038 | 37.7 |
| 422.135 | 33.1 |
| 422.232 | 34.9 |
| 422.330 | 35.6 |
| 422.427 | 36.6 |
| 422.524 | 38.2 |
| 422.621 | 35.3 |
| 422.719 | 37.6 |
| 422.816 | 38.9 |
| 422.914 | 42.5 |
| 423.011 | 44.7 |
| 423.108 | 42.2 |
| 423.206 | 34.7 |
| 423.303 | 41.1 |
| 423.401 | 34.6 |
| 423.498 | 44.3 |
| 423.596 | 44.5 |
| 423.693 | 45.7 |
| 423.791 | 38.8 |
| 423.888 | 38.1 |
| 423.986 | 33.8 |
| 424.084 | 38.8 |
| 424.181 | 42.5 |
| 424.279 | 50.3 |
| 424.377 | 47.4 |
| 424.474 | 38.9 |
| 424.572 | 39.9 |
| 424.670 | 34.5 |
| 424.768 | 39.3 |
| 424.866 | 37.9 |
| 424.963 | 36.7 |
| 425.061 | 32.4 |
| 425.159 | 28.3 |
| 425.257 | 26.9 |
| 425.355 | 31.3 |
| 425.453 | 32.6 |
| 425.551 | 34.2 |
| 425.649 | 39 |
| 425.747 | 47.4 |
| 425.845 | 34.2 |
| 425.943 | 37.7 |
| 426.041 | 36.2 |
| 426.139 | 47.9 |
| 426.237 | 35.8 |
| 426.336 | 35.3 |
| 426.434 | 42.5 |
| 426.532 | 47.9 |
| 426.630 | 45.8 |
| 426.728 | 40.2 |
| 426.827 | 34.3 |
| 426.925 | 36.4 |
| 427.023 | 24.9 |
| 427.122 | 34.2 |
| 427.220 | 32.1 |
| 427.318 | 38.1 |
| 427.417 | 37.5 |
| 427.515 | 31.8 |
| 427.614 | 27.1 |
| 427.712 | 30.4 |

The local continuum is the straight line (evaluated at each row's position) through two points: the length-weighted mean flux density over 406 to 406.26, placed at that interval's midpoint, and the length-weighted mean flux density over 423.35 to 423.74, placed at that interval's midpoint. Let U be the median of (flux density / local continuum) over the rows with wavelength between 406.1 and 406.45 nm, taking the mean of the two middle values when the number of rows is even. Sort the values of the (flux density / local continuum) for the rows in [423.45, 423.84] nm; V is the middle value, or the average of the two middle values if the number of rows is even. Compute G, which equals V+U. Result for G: 1.95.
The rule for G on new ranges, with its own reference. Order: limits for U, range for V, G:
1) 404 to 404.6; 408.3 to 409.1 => 1.59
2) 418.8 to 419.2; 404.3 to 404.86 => 1.69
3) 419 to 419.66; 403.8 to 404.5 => 1.76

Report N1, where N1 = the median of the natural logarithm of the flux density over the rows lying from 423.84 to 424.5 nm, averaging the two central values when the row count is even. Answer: 3.66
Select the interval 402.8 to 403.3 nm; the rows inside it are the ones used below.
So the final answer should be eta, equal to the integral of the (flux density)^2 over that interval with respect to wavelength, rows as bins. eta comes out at 829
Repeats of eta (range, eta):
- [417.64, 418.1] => 613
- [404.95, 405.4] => 606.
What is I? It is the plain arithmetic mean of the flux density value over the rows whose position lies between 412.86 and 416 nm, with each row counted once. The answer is 36.4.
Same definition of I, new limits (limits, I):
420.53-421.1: 41.7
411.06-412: 33.6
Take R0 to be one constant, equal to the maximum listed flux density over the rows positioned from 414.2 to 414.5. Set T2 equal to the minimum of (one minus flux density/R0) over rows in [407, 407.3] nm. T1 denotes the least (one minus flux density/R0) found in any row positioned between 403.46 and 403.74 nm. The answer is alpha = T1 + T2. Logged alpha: -0.45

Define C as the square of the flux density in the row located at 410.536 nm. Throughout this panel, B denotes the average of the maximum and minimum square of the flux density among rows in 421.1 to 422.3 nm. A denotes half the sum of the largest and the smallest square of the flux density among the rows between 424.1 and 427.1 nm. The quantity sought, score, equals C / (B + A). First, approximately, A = 1575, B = 1691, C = 548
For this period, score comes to 0.17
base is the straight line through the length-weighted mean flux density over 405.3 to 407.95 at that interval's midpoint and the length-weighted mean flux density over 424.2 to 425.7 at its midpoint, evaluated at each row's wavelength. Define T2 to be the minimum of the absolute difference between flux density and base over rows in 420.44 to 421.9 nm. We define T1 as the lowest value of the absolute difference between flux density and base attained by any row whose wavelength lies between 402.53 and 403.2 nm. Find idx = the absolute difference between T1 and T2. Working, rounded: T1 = 0.69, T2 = 0.2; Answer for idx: 0.45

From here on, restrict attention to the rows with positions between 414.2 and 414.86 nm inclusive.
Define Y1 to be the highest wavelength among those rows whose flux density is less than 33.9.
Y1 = 414.240 nm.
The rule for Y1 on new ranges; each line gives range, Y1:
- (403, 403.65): 403.600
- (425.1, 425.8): 425.453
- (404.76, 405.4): 405.370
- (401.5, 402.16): 401.561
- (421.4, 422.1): 421.649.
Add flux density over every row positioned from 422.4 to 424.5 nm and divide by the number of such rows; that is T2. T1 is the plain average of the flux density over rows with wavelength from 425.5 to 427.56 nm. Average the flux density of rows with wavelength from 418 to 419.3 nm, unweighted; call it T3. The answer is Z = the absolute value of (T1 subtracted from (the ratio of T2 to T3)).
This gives 36.7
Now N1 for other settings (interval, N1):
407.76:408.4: 3.52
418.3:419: 3.62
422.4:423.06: 3.64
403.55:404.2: 3.65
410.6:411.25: 3.49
